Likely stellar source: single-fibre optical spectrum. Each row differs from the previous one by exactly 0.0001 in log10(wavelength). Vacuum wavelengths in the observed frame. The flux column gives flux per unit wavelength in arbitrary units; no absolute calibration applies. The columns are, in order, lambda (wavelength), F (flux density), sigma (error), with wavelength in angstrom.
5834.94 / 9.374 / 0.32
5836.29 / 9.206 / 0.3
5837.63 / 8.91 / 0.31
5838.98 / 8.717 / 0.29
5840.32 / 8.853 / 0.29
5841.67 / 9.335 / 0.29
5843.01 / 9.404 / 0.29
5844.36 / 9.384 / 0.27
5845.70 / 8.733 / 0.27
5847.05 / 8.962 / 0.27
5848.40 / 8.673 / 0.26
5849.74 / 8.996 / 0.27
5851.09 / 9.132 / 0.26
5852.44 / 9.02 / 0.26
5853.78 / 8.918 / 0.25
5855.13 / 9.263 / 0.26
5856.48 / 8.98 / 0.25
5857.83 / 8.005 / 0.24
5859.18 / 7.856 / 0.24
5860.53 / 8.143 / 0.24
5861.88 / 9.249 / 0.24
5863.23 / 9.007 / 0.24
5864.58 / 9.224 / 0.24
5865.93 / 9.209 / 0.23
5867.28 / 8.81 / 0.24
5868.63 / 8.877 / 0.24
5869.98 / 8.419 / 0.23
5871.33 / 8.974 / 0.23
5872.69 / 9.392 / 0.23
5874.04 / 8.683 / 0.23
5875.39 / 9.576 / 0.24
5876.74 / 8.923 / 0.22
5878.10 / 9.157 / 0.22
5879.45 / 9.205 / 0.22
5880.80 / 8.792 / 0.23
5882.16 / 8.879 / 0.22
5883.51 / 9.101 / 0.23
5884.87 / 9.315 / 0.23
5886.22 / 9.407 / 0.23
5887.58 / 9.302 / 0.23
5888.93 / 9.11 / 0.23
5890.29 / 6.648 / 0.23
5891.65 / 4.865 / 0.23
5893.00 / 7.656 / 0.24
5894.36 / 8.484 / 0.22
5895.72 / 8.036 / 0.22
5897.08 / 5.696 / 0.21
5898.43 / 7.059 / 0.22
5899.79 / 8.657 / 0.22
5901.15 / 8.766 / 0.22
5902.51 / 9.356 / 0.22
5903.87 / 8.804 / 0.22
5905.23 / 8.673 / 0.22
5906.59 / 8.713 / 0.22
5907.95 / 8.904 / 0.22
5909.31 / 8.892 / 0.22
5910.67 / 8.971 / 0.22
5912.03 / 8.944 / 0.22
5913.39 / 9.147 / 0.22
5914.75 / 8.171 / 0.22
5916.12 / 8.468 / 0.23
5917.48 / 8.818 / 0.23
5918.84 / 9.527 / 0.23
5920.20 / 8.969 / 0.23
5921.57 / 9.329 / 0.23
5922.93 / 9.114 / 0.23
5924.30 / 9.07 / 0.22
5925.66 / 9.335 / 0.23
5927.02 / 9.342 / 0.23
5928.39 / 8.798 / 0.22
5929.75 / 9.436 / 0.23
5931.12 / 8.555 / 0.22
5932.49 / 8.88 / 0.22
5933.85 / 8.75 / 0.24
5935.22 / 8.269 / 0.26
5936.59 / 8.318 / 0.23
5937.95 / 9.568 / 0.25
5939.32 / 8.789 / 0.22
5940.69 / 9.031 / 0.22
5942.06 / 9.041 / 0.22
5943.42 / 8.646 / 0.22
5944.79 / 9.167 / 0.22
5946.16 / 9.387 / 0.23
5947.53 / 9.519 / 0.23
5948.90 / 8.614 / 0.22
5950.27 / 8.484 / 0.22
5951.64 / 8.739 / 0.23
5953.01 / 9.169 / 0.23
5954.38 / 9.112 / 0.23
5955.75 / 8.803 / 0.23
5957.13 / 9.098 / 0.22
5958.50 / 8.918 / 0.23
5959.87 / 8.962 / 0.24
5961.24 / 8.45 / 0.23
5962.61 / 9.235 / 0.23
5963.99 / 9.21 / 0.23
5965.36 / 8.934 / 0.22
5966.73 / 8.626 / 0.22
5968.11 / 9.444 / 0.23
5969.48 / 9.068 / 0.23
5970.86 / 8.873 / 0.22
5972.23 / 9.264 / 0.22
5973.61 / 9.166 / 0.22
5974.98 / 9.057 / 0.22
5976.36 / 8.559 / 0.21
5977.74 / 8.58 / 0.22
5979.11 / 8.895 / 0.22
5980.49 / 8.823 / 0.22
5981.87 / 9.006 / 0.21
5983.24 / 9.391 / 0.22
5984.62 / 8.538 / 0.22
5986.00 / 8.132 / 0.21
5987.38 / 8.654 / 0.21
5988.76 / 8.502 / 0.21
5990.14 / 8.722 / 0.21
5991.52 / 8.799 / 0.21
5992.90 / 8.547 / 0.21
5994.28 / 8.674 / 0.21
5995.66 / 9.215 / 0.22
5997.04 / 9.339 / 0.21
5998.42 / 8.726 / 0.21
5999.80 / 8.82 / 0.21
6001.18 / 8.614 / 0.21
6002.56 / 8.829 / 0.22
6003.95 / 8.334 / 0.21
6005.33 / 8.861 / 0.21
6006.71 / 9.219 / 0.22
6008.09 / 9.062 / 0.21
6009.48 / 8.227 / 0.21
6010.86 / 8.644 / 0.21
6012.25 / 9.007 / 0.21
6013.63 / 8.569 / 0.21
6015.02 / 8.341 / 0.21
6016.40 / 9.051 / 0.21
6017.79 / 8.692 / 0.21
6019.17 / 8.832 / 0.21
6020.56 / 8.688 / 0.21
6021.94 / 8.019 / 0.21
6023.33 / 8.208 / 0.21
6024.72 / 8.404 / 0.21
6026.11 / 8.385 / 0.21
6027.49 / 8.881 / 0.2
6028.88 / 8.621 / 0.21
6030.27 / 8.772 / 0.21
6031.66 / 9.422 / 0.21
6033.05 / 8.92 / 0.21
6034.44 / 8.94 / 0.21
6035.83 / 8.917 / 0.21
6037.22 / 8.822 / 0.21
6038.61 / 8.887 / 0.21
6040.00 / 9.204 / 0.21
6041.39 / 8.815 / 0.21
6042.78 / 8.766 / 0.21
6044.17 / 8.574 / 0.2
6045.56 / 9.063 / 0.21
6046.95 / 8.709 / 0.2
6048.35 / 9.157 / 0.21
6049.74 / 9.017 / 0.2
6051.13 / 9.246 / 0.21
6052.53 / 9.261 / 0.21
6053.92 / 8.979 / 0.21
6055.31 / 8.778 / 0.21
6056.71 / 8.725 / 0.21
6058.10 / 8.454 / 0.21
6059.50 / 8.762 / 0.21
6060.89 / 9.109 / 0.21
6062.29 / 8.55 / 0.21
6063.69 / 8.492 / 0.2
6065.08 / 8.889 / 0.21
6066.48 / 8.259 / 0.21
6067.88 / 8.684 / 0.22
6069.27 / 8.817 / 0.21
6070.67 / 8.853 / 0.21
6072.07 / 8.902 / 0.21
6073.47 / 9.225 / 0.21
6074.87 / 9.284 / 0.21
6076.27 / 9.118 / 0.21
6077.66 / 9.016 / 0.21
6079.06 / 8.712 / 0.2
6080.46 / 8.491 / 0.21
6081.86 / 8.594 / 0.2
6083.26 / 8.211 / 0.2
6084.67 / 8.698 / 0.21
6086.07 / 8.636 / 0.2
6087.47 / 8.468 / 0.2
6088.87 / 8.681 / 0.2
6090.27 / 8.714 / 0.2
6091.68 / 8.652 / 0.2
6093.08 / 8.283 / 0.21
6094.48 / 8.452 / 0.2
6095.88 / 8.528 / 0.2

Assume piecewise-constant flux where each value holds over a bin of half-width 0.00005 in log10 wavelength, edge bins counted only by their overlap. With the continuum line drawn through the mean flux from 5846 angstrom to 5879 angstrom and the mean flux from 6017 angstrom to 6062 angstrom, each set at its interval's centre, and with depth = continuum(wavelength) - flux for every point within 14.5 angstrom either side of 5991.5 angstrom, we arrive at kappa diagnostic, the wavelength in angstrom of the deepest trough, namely 5986.00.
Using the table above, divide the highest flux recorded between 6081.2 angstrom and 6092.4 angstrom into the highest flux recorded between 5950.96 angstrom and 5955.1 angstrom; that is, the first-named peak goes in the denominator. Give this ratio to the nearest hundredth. 1.05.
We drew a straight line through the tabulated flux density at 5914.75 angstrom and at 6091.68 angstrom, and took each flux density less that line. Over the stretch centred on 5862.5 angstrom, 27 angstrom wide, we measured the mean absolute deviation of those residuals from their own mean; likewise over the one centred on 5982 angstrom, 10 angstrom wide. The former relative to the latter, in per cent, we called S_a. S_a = 115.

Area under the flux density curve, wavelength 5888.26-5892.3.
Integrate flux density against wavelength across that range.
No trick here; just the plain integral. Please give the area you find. 28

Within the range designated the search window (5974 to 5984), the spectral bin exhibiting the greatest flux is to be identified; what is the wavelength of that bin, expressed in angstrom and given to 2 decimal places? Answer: 5983.24 angstrom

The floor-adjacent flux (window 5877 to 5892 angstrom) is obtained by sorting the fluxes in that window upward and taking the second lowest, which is 6.648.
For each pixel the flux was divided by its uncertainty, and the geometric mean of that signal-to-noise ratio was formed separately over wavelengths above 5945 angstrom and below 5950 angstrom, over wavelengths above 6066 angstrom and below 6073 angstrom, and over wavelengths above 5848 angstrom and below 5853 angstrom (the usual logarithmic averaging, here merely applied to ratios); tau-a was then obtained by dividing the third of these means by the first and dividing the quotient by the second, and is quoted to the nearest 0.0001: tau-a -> 0.0206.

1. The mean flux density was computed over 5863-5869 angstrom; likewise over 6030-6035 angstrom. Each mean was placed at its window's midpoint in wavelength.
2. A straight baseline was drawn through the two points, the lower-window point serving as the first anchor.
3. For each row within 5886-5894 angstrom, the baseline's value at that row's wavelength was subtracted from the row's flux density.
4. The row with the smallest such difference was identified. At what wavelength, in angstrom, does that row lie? 5891.65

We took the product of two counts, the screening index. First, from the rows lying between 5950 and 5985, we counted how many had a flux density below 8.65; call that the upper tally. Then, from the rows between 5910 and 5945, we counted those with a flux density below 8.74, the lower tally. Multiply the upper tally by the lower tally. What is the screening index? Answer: 36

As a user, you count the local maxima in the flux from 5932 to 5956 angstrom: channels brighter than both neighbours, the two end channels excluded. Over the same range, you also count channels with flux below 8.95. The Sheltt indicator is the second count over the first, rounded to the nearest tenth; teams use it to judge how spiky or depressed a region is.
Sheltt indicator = 2.5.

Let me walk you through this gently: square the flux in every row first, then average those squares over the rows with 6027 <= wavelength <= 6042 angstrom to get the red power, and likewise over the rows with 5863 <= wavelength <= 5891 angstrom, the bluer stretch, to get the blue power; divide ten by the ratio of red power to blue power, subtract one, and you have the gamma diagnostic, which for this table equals 9.1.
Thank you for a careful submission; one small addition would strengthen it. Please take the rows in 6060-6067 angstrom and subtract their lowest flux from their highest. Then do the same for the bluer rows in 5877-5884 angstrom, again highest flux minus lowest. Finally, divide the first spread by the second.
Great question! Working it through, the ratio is 2.1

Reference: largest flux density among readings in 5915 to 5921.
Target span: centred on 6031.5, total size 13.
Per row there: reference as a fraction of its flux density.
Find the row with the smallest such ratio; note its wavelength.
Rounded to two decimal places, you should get 6031.66 angstrom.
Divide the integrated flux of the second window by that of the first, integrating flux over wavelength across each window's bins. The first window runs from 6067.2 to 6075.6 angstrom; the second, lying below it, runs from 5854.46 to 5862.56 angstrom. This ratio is 0.92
